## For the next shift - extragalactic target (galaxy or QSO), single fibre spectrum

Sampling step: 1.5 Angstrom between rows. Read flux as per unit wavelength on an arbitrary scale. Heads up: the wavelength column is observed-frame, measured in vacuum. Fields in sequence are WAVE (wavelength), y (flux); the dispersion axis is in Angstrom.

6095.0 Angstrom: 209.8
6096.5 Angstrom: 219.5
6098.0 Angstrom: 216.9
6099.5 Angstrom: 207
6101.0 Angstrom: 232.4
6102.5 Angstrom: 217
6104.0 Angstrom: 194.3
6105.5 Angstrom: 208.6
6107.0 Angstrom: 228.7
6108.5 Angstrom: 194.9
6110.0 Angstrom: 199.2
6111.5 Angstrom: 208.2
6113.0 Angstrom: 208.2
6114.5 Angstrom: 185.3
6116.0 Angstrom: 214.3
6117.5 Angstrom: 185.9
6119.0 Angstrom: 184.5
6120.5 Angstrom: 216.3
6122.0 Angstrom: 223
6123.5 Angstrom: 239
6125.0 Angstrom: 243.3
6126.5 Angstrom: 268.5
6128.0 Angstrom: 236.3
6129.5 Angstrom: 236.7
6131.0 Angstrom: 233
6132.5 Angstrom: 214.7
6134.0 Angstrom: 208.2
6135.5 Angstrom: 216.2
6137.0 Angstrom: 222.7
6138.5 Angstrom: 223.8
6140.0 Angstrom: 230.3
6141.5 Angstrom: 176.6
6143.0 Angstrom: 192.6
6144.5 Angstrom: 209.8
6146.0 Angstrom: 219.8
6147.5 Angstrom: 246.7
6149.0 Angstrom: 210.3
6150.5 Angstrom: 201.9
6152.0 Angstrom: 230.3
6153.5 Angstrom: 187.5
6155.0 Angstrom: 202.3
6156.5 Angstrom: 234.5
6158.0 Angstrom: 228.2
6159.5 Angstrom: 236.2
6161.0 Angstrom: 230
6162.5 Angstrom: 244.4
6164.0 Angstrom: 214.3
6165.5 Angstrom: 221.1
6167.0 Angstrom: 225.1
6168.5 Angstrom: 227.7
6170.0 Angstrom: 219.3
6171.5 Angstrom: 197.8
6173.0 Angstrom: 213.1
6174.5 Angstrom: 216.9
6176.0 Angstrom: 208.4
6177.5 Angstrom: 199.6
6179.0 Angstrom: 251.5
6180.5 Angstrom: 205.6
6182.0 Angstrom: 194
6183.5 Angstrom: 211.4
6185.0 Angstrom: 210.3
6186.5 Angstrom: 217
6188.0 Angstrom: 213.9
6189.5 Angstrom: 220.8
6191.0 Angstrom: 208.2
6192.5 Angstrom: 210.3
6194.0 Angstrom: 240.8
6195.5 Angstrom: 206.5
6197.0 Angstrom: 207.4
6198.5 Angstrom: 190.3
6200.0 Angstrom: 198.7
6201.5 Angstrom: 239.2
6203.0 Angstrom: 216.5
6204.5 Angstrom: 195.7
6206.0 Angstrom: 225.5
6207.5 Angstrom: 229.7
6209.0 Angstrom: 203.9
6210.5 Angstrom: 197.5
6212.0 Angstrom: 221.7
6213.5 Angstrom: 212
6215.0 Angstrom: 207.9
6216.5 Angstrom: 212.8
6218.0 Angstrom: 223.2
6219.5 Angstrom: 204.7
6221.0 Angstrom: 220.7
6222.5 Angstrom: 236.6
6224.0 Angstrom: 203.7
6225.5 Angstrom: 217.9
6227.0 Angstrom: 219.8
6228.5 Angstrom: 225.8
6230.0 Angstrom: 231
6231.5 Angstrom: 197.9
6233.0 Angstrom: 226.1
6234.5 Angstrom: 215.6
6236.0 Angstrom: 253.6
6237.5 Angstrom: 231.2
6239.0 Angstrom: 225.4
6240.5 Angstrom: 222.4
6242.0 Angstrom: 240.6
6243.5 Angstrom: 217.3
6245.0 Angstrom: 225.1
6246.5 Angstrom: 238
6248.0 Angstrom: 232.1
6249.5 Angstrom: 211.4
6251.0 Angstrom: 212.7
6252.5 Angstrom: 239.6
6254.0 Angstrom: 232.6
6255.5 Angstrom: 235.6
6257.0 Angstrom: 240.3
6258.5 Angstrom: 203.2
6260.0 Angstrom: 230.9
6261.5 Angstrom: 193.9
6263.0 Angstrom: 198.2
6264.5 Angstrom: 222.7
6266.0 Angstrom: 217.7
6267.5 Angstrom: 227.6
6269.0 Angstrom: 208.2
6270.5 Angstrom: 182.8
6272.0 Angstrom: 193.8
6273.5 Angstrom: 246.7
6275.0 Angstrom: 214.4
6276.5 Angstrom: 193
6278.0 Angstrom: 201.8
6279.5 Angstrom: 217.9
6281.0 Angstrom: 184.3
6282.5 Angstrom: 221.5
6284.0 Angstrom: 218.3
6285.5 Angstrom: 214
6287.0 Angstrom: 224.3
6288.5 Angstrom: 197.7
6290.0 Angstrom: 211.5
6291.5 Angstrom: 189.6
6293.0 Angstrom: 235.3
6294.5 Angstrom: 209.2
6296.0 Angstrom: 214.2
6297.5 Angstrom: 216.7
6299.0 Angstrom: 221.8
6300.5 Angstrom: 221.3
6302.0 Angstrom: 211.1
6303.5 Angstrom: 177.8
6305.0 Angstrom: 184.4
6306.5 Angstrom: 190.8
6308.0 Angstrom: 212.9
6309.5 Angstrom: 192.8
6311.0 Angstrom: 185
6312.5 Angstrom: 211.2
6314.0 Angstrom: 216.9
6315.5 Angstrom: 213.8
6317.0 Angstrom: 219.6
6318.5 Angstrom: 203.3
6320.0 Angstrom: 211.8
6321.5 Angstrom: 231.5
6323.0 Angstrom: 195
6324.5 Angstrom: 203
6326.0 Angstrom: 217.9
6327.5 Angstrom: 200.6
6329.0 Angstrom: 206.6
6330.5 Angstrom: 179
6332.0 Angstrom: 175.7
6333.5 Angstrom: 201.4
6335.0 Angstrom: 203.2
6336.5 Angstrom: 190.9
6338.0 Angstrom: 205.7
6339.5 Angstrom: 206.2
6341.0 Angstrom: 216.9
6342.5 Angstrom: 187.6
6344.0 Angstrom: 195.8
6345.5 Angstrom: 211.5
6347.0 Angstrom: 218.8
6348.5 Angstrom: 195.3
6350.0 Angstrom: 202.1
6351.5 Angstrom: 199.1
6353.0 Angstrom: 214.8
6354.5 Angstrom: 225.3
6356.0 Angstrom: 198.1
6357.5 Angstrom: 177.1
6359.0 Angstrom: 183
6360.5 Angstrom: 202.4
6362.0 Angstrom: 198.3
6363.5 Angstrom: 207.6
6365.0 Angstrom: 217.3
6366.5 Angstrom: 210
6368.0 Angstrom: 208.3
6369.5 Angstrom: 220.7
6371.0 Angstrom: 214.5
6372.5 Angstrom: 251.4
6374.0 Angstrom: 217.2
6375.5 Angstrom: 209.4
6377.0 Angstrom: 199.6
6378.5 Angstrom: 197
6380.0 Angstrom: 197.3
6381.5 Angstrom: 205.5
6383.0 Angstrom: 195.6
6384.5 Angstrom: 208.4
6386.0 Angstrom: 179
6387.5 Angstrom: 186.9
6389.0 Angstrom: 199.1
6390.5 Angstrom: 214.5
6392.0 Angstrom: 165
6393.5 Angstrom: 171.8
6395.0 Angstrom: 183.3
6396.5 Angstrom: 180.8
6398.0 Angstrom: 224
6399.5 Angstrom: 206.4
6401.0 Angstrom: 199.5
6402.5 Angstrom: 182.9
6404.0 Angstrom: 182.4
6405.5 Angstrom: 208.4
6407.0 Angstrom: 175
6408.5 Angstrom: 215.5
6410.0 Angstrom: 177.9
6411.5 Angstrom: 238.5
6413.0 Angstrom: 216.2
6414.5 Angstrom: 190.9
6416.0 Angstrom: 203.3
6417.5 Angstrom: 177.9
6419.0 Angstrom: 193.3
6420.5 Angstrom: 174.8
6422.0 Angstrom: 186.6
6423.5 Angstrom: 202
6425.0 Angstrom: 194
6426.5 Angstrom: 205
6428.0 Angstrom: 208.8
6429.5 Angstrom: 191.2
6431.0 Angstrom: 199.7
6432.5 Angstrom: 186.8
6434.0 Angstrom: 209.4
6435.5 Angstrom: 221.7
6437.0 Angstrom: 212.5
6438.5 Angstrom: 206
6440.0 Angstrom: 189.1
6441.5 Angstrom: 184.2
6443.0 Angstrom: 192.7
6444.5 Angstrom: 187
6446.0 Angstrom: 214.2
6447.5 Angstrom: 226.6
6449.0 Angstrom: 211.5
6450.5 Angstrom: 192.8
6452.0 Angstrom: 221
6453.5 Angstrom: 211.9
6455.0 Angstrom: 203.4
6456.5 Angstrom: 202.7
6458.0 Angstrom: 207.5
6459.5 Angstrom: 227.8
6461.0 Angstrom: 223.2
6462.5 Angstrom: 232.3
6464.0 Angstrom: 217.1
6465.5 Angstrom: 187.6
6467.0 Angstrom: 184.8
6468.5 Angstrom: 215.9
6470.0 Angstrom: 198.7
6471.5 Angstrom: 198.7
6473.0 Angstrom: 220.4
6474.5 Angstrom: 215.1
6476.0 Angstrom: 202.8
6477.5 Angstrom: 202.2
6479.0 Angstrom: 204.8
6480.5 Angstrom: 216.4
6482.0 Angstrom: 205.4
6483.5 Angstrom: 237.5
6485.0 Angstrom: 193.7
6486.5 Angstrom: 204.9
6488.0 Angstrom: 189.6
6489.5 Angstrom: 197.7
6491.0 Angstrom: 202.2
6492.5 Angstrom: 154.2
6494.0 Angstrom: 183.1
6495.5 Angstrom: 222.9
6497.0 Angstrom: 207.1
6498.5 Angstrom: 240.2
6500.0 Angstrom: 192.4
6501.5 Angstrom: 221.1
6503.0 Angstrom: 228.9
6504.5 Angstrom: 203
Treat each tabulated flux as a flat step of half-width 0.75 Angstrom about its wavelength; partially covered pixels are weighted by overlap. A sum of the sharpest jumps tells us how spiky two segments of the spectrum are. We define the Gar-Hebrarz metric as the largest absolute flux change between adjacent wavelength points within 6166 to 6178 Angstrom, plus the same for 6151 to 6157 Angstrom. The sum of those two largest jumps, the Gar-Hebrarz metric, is 64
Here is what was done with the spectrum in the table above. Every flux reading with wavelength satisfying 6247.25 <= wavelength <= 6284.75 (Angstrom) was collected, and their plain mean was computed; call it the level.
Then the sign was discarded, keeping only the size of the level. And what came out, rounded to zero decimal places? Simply 215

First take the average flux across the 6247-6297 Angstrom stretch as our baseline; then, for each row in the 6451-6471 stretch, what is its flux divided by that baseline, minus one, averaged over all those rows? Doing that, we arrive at -0.02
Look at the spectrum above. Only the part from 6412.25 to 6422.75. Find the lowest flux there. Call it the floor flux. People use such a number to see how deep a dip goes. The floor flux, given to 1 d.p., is 174.8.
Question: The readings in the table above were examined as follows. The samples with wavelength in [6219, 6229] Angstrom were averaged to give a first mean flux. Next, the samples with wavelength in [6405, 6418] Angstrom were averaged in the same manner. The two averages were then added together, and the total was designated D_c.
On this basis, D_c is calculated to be 419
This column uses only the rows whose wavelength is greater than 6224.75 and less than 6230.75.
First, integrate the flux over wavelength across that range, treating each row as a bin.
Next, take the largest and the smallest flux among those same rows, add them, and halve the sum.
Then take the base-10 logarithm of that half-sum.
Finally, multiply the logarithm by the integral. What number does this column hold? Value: 3155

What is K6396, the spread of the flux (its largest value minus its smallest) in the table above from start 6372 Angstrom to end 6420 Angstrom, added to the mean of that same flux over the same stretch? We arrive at 285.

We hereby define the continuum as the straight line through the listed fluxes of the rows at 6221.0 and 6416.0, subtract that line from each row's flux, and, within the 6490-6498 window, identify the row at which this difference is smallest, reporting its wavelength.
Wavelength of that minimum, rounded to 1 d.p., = 6492.5 Angstrom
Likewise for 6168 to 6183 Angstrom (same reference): 6182.0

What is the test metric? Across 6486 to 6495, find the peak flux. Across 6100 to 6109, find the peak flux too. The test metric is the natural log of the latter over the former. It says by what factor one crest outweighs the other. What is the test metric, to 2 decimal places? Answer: 0.13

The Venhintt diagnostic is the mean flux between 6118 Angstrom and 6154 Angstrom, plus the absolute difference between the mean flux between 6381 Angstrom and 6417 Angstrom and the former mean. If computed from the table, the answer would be 243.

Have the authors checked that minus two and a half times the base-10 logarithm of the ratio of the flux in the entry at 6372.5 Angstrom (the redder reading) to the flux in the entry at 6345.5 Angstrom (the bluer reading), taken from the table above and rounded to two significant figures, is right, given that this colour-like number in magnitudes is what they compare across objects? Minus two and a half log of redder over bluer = -0.19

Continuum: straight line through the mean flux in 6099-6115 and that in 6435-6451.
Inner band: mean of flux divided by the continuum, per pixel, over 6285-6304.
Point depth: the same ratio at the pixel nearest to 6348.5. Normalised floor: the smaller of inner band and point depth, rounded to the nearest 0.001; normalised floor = 0.954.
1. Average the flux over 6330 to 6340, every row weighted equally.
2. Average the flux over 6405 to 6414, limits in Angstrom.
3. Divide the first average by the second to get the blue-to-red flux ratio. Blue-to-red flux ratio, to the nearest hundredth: 0.95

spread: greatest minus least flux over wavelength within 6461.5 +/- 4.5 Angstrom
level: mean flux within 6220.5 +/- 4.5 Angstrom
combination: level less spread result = 172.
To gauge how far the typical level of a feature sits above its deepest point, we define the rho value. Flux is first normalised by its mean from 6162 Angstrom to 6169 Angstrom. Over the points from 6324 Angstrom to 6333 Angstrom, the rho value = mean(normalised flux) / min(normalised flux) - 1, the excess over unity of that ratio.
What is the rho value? 0.122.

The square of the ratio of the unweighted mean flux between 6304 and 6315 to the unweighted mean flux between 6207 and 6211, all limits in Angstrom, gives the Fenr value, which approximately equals 0.90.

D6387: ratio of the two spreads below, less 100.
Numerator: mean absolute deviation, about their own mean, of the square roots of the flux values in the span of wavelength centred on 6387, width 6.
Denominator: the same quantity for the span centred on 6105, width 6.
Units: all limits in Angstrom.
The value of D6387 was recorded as -99.0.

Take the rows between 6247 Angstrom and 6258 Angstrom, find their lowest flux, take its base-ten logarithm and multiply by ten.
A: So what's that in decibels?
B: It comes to 23.3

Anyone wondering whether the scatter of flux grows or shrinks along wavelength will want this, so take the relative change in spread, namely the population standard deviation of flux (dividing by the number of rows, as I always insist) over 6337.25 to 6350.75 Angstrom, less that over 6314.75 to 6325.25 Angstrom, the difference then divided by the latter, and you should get -0.13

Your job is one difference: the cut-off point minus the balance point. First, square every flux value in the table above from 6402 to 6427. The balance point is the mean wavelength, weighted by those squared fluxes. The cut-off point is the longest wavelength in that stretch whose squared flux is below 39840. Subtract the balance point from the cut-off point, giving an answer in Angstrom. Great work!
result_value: 10.5 Angstrom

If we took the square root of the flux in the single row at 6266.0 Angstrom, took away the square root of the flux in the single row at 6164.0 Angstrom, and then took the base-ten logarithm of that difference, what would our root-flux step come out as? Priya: -0.94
